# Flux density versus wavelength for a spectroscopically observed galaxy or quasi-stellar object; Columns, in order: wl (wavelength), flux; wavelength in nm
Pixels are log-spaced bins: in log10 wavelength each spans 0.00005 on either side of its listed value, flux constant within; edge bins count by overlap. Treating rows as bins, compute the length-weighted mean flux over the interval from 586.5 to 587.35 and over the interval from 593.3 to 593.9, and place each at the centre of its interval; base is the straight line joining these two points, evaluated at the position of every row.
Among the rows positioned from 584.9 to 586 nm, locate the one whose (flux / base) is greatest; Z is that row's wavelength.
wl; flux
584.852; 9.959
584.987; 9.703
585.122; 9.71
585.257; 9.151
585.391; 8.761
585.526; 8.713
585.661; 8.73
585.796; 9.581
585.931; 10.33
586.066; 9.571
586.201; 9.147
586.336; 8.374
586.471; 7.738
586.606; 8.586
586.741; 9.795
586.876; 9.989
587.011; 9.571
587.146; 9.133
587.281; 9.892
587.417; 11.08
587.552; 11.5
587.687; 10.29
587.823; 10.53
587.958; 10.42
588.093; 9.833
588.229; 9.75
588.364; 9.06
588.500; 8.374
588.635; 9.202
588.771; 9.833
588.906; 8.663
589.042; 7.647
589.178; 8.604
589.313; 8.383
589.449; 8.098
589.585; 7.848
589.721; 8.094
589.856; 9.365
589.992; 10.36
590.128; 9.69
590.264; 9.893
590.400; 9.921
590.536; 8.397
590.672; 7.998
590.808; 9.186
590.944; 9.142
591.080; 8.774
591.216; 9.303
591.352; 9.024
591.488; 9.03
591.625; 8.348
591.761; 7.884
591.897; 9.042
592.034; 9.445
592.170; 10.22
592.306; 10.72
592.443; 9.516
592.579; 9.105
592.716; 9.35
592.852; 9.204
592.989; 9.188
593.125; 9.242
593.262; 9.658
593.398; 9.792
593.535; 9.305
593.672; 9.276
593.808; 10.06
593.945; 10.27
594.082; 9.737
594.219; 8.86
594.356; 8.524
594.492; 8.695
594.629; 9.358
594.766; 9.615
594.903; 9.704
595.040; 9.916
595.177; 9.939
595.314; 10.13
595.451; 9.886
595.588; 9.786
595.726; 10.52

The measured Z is 585.931 nm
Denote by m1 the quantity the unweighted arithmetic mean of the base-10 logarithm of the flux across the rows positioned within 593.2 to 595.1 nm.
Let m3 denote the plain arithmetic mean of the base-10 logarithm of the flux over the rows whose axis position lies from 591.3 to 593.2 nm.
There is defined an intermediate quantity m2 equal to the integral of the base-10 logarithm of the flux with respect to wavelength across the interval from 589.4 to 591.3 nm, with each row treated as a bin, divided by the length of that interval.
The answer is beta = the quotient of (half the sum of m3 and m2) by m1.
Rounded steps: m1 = 0.976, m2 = 0.953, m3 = 0.964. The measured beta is 0.98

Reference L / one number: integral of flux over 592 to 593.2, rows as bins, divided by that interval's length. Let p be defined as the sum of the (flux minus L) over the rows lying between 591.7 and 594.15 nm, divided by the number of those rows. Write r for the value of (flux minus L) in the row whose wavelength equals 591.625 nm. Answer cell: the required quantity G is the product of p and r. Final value 0.07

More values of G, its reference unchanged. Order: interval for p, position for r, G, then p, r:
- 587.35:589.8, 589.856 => 0.05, -0.27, -0.19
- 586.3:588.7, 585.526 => -0.05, 0.06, -0.85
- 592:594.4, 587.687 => -0.02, -0.03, 0.73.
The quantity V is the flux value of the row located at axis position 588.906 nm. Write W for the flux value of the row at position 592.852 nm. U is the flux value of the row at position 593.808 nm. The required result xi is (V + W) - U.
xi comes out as 7.8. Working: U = 10.06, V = 8.663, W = 9.204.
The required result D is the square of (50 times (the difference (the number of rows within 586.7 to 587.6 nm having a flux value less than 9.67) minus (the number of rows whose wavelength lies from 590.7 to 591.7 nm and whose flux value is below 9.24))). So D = 40000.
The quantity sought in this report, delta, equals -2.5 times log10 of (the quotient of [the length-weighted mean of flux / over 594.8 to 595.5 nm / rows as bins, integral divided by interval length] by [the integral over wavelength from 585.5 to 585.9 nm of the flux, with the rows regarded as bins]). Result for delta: -1.1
